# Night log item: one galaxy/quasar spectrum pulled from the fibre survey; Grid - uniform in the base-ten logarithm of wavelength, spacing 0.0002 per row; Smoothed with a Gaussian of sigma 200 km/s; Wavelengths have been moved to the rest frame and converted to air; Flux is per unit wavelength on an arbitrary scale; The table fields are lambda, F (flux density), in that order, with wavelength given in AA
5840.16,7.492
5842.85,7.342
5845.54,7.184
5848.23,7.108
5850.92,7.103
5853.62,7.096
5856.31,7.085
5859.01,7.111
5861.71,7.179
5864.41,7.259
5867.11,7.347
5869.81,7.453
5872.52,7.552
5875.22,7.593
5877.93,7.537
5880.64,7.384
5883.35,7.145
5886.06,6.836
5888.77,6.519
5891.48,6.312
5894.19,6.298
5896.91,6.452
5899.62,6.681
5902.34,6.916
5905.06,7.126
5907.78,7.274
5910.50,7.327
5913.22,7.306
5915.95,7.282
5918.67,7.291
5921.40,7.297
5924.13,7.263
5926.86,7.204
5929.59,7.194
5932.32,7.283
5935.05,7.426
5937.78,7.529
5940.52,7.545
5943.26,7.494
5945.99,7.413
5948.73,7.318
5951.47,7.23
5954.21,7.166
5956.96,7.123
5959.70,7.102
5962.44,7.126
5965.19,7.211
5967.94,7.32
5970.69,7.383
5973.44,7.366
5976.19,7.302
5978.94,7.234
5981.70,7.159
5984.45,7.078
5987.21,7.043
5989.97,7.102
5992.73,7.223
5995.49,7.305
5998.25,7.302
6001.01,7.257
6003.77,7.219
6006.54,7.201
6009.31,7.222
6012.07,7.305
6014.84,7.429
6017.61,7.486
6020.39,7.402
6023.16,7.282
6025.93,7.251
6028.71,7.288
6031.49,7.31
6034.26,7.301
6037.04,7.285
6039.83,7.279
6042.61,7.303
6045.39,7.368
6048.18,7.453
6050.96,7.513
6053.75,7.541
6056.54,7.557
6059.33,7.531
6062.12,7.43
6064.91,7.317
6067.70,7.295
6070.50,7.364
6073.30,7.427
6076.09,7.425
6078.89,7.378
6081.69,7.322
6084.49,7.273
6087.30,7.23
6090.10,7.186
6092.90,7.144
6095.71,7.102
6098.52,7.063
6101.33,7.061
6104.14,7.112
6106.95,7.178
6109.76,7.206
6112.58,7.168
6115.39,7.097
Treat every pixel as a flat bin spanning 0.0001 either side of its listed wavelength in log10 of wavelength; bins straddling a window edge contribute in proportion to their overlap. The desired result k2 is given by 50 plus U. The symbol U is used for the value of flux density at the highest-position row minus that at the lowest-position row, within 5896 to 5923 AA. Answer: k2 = 50.8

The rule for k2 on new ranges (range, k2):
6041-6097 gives 49.8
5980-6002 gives 50.1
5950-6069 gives 50.1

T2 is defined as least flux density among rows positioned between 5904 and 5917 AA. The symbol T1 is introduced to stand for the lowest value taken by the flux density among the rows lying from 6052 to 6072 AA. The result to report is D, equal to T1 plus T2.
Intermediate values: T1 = 7.295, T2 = 7.126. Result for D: 14.4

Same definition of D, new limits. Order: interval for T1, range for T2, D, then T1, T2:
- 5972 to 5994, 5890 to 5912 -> 13.3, 7.043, 6.298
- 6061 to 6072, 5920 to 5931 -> 14.5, 7.295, 7.194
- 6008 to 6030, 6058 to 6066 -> 14.5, 7.222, 7.317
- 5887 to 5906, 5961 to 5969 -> 13.4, 6.298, 7.126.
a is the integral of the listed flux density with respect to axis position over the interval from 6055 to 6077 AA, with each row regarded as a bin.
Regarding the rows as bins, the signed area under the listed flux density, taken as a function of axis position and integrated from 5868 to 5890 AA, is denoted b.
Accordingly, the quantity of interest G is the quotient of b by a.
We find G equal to 0.978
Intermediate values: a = 163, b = 160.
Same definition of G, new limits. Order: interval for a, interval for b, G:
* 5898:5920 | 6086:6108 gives 0.999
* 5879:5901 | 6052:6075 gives 1.157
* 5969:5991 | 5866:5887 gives 0.975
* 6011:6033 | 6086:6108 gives 0.971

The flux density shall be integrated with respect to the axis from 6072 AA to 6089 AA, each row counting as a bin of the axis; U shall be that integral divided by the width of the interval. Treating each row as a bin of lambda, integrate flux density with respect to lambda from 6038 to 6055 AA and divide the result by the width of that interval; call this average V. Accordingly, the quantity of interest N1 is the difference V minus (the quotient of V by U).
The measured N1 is 6.39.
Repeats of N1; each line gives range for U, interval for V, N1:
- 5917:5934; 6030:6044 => 6.29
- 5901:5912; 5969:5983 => 6.27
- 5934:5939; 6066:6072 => 6.35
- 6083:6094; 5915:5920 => 6.28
